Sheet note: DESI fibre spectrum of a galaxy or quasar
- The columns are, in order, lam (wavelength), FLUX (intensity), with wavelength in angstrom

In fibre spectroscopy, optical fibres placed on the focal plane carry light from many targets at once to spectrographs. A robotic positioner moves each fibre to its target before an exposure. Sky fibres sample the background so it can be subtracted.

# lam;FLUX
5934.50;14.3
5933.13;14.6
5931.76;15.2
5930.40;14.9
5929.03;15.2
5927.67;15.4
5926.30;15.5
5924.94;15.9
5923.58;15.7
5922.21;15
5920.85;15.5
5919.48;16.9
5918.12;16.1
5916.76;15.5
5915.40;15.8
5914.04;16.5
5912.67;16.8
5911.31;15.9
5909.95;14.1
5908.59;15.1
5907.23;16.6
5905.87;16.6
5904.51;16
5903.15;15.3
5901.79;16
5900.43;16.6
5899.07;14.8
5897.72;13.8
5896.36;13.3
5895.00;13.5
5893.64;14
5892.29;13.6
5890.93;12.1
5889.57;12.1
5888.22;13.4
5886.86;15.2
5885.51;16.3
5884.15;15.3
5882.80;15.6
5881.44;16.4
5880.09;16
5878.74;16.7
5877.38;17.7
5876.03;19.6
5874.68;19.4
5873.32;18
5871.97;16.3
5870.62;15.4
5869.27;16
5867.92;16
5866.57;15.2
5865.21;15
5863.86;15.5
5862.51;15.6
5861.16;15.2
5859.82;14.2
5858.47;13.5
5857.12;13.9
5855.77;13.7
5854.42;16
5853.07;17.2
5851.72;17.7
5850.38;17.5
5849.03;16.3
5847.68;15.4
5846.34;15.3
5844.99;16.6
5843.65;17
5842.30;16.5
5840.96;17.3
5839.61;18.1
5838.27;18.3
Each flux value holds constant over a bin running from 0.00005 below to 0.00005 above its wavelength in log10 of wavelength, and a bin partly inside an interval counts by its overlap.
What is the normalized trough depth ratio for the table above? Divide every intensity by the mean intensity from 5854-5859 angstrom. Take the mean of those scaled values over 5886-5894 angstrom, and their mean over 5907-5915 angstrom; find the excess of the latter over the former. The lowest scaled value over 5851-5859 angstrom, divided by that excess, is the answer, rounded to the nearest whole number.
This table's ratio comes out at 6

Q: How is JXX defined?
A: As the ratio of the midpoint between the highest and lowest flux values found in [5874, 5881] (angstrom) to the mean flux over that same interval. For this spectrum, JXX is 1.00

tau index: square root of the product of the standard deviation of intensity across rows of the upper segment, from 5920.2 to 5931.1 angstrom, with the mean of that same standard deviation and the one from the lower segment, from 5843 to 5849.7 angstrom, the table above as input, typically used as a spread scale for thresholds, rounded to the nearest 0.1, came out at 0.4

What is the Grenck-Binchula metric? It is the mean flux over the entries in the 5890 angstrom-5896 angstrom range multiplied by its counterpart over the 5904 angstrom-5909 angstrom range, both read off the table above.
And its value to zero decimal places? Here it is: 214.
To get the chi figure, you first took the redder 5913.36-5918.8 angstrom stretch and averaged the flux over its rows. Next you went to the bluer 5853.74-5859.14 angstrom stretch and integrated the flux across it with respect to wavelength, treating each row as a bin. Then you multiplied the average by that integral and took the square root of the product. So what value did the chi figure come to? 35.1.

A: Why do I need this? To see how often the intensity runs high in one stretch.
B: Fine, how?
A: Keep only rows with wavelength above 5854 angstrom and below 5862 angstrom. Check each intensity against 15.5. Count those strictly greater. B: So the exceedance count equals 1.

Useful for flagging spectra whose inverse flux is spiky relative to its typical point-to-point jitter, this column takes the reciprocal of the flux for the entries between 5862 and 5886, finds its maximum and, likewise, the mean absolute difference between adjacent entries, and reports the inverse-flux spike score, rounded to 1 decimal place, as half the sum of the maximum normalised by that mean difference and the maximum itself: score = 12.8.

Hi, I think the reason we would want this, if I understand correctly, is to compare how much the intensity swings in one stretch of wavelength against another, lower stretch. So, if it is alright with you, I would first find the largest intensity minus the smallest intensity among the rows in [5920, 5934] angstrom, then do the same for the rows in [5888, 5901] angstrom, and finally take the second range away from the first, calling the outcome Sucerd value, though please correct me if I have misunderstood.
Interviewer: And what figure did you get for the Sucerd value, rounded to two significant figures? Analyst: -3.2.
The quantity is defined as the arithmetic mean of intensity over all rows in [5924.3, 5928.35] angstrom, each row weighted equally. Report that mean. 15.6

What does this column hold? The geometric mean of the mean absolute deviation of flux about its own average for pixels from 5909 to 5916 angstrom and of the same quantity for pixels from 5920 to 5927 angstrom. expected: 0.39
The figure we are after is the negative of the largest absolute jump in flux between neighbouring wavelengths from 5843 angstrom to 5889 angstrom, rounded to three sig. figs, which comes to -2.30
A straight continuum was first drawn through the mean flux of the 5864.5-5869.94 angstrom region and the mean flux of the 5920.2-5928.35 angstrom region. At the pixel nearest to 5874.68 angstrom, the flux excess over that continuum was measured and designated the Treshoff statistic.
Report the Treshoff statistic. 3.9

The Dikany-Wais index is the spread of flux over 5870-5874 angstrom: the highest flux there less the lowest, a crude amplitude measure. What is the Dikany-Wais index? 2.6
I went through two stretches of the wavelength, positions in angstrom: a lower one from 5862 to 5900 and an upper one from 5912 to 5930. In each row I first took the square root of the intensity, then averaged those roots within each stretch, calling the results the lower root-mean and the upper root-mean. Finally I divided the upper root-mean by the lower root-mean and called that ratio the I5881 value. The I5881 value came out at 1.01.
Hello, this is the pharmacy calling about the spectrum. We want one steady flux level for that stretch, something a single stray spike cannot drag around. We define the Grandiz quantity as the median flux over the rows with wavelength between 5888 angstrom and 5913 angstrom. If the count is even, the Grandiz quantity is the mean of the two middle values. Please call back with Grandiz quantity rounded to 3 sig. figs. 14.8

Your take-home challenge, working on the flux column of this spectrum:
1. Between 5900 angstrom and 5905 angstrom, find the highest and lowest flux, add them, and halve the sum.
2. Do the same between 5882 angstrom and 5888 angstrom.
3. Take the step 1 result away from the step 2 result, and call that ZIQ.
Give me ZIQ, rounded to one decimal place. -0.2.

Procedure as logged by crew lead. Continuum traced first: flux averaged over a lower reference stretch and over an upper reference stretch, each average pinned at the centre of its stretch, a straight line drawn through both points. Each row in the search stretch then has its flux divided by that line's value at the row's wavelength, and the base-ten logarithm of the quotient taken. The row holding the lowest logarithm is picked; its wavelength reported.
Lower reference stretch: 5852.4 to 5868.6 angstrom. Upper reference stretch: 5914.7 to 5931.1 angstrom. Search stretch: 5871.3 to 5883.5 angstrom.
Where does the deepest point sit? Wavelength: 5882.80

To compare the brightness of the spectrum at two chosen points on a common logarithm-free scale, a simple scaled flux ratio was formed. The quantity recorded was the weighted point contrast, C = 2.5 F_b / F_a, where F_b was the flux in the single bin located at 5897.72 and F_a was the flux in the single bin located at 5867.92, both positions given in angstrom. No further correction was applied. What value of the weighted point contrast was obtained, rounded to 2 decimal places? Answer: 2.16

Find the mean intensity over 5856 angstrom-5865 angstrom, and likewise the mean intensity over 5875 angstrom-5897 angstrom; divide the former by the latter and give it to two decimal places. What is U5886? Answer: 0.97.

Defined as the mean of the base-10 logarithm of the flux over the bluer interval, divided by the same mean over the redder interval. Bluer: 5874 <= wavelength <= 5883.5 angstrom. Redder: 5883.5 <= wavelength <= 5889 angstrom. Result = 1.05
